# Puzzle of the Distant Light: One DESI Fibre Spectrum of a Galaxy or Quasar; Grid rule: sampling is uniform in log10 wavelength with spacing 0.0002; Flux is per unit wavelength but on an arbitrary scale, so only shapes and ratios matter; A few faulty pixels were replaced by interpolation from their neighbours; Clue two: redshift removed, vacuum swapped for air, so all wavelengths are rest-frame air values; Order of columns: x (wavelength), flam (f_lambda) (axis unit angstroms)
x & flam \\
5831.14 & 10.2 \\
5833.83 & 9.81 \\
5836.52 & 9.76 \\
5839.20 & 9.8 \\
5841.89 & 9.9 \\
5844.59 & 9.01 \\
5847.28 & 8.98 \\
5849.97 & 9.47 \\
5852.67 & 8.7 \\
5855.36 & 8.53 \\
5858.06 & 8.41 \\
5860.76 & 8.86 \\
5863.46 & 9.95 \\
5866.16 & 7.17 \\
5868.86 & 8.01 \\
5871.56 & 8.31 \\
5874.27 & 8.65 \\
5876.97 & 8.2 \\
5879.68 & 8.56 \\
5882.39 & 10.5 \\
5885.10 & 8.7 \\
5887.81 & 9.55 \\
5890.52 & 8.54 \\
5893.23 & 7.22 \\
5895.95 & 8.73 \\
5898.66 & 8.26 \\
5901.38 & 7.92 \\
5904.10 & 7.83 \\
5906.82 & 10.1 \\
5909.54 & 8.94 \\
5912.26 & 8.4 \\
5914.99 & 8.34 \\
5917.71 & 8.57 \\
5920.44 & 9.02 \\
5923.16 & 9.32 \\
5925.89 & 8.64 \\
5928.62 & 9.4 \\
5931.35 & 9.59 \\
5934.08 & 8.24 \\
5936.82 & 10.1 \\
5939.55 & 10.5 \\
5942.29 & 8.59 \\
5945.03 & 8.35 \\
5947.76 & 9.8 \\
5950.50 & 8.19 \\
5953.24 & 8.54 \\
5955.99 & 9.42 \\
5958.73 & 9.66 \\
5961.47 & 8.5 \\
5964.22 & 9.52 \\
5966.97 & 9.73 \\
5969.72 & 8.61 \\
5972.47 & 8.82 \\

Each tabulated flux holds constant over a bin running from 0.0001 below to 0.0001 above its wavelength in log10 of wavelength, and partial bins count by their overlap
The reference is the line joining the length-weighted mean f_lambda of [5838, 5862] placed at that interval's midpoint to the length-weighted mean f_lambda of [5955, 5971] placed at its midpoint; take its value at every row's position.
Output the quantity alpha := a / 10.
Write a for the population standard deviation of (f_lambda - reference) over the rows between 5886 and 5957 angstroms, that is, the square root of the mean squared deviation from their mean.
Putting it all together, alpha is 0.076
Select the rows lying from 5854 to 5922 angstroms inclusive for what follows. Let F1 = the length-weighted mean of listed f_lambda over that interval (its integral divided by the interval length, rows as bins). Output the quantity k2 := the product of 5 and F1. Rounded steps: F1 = 8.6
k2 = 43.1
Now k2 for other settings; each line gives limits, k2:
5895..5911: 43.1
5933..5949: 46.4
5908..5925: 43.9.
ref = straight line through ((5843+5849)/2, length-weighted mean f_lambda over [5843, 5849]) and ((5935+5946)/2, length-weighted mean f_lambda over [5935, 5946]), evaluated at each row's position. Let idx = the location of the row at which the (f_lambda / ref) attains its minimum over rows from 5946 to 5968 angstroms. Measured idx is 5950.50 angstroms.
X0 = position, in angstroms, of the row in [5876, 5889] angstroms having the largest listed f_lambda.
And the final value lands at 5882.39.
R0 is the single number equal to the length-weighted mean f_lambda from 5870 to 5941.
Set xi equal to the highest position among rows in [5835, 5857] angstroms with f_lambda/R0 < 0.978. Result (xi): 5855.36 angstroms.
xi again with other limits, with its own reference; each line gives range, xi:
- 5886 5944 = 5942.29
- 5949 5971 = 5969.72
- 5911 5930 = 5925.89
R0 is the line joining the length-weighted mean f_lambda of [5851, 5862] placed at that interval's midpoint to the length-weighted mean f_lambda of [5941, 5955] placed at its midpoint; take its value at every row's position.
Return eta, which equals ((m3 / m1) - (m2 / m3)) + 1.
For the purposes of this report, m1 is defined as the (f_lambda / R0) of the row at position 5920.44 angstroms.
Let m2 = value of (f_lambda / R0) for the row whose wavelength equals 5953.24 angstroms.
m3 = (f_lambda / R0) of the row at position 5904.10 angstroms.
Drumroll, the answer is 0.8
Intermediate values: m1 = 1.038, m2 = 0.98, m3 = 0.90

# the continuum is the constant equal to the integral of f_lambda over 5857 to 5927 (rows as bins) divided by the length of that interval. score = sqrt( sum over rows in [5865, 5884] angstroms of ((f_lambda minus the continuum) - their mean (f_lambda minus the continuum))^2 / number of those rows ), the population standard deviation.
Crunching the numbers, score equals 0.94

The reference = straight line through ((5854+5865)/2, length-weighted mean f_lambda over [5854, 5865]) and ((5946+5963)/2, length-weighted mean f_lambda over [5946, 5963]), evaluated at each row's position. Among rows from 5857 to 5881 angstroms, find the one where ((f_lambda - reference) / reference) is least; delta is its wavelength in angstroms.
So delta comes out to 5866.16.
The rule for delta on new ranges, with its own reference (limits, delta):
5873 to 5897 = 5893.23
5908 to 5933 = 5914.99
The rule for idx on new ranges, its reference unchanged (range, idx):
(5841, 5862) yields 5858.06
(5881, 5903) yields 5893.23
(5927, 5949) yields 5934.08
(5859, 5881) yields 5866.16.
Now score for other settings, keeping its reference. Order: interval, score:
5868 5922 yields 0.74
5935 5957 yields 0.83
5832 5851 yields 0.36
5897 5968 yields 0.73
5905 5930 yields 0.54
